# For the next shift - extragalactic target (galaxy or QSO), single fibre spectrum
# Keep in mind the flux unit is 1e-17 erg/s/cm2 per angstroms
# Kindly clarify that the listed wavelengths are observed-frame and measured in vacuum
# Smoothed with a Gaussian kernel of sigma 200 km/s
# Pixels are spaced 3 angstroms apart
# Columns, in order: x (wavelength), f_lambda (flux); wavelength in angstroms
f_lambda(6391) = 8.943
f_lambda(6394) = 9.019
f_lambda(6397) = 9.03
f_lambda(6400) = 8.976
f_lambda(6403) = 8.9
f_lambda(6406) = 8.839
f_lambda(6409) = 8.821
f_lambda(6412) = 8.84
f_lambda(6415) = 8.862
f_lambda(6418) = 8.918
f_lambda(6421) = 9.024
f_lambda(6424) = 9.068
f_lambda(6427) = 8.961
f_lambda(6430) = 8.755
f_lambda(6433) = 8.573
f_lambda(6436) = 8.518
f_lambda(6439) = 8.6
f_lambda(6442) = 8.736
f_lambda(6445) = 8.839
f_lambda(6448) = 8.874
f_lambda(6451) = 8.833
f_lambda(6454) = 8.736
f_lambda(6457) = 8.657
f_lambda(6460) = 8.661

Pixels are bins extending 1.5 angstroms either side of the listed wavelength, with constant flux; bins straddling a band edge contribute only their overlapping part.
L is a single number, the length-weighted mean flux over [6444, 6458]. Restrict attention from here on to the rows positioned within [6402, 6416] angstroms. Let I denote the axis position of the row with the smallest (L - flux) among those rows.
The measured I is 6403 angstroms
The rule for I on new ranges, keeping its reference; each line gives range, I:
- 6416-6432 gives 6424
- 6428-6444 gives 6430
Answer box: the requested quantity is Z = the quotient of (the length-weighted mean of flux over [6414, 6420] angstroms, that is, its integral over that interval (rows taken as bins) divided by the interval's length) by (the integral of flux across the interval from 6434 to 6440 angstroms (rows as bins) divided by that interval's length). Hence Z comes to 1.04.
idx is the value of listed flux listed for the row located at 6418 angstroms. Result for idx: 8.918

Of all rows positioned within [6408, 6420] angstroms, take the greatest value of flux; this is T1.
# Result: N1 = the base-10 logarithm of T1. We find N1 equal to 0.950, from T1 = 8.918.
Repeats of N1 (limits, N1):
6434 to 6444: 0.941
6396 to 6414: 0.956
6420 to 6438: 0.958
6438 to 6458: 0.948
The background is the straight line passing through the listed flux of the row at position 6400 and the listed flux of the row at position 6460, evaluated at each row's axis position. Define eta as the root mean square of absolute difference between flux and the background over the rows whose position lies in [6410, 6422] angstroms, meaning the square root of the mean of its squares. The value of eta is 0.09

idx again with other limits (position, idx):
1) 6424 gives 9.068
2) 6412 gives 8.84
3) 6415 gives 8.862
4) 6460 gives 8.661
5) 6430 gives 8.755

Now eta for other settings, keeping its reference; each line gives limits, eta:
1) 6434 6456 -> 0.15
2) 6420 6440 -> 0.19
